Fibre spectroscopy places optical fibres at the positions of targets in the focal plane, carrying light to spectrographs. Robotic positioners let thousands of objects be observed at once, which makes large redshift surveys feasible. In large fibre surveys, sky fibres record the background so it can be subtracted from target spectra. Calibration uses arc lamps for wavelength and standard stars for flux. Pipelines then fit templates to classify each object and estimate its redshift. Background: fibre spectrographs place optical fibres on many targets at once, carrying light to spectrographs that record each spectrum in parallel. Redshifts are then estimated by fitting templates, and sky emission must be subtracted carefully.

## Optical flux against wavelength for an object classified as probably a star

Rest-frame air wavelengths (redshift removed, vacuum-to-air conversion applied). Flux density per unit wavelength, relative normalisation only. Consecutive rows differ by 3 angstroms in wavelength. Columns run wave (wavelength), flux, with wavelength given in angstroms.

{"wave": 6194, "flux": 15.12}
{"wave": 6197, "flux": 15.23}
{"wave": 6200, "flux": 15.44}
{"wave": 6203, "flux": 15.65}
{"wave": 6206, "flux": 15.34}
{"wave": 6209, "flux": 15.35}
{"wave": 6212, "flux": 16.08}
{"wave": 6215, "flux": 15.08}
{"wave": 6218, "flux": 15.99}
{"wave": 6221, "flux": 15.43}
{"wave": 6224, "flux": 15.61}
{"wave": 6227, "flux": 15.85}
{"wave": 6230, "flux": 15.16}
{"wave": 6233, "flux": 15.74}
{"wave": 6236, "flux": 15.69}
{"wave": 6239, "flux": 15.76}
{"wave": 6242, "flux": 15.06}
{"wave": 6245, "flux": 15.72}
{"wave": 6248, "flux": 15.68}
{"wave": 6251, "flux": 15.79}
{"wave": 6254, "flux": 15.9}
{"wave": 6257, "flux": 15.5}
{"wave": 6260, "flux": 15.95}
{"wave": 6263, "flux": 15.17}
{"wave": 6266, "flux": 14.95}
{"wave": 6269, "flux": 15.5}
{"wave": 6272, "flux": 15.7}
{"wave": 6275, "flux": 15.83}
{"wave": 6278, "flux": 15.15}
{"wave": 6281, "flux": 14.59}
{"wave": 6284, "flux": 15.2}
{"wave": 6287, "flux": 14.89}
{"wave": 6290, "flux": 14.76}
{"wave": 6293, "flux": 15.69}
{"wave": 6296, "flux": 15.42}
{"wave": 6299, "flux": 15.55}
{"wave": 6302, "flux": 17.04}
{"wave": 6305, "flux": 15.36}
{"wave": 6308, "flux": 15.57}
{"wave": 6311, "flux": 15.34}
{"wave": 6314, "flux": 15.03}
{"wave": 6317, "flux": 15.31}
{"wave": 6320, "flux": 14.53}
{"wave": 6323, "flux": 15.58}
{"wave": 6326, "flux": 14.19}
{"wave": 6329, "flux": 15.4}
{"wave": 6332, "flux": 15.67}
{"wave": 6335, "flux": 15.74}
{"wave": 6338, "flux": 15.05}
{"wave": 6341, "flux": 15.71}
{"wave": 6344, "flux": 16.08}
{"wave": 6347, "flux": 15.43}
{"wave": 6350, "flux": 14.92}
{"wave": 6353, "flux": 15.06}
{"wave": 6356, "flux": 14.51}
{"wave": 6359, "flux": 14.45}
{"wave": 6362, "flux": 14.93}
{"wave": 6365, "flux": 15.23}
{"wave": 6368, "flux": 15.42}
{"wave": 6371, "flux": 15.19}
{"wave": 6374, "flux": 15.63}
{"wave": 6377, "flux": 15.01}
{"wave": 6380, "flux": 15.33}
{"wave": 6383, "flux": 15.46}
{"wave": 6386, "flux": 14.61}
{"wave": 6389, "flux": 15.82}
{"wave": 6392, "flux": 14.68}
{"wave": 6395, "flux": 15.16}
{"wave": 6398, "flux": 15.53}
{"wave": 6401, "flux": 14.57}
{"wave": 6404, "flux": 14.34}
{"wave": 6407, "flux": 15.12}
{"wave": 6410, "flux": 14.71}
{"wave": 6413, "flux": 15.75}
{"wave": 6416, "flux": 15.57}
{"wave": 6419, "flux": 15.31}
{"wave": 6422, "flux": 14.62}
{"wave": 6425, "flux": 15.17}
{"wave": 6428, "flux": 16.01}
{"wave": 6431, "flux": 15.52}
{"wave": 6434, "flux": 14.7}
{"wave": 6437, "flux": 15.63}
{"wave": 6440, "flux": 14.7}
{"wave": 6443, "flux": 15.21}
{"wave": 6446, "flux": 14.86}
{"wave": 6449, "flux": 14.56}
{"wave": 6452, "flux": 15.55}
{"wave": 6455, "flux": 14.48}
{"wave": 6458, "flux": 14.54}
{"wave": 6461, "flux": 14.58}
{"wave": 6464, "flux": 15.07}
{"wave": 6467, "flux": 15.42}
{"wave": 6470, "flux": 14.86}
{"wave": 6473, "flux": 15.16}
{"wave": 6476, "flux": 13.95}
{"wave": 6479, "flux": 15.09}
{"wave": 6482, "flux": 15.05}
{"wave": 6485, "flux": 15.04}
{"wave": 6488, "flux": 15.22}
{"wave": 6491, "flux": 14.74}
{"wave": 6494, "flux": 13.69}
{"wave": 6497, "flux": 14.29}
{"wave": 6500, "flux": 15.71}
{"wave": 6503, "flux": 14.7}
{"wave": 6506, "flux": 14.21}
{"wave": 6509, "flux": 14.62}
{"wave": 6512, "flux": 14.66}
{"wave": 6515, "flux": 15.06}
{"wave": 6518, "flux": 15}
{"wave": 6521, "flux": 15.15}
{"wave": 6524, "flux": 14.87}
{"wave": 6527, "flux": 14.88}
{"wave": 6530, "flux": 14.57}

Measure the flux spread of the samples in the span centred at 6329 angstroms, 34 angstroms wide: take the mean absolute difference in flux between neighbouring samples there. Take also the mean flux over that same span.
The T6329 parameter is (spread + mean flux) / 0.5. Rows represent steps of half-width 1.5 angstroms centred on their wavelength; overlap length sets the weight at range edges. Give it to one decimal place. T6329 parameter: 32.0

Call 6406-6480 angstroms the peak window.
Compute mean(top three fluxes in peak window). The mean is 15.8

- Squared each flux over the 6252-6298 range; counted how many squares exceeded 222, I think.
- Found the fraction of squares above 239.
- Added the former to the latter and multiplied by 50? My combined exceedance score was 623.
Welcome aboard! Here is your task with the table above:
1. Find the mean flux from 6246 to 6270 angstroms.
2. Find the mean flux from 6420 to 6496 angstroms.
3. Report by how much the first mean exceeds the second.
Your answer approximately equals 0.62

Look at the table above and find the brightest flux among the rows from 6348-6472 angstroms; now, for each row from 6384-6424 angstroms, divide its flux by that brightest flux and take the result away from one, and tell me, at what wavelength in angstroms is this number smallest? 6389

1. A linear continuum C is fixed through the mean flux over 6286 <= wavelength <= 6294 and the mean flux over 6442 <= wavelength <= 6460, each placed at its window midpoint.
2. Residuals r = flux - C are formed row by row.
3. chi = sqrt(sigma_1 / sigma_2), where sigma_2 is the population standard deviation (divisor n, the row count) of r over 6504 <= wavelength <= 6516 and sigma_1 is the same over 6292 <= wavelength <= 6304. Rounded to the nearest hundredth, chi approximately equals 1.46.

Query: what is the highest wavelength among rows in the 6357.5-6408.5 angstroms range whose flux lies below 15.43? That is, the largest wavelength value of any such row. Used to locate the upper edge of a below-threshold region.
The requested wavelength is 6407 angstroms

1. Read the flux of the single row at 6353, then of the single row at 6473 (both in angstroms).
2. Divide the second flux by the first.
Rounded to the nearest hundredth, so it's 1.01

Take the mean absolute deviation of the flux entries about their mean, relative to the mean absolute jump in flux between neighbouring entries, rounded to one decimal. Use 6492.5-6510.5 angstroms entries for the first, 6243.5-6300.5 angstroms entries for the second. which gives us 1.3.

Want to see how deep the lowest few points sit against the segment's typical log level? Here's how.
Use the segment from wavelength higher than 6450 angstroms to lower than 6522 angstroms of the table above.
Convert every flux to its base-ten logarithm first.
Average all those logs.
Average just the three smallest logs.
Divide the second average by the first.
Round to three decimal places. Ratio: 0.978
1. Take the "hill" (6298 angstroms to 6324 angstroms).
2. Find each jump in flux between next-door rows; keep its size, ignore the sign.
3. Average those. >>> 0.75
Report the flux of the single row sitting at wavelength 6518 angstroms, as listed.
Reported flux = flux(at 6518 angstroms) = 15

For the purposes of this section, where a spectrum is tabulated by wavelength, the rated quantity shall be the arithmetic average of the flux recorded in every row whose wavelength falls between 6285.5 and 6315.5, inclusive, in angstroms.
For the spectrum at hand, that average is 15.5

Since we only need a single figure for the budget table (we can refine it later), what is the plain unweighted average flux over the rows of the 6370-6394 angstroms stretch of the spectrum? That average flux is 15.22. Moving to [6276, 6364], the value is 15.25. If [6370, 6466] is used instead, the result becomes 15.09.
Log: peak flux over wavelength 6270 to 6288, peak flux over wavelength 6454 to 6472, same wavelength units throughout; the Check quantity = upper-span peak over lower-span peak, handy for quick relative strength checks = 0.974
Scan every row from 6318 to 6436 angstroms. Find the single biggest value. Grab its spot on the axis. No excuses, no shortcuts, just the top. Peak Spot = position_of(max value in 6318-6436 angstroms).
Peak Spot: 6344 angstroms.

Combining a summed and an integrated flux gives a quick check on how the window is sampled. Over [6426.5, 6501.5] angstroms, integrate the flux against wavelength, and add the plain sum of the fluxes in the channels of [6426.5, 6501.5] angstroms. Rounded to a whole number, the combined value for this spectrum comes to 1495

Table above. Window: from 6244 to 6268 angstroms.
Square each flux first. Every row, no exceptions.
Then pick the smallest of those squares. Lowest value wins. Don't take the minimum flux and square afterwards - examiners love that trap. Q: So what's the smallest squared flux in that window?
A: 224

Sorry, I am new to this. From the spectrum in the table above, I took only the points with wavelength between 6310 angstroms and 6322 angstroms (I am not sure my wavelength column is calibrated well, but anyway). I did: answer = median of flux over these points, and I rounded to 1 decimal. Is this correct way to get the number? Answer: 15.2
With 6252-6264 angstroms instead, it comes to 15.7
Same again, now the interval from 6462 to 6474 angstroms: 15.1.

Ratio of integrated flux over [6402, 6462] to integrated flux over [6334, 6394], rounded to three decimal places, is 0.989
